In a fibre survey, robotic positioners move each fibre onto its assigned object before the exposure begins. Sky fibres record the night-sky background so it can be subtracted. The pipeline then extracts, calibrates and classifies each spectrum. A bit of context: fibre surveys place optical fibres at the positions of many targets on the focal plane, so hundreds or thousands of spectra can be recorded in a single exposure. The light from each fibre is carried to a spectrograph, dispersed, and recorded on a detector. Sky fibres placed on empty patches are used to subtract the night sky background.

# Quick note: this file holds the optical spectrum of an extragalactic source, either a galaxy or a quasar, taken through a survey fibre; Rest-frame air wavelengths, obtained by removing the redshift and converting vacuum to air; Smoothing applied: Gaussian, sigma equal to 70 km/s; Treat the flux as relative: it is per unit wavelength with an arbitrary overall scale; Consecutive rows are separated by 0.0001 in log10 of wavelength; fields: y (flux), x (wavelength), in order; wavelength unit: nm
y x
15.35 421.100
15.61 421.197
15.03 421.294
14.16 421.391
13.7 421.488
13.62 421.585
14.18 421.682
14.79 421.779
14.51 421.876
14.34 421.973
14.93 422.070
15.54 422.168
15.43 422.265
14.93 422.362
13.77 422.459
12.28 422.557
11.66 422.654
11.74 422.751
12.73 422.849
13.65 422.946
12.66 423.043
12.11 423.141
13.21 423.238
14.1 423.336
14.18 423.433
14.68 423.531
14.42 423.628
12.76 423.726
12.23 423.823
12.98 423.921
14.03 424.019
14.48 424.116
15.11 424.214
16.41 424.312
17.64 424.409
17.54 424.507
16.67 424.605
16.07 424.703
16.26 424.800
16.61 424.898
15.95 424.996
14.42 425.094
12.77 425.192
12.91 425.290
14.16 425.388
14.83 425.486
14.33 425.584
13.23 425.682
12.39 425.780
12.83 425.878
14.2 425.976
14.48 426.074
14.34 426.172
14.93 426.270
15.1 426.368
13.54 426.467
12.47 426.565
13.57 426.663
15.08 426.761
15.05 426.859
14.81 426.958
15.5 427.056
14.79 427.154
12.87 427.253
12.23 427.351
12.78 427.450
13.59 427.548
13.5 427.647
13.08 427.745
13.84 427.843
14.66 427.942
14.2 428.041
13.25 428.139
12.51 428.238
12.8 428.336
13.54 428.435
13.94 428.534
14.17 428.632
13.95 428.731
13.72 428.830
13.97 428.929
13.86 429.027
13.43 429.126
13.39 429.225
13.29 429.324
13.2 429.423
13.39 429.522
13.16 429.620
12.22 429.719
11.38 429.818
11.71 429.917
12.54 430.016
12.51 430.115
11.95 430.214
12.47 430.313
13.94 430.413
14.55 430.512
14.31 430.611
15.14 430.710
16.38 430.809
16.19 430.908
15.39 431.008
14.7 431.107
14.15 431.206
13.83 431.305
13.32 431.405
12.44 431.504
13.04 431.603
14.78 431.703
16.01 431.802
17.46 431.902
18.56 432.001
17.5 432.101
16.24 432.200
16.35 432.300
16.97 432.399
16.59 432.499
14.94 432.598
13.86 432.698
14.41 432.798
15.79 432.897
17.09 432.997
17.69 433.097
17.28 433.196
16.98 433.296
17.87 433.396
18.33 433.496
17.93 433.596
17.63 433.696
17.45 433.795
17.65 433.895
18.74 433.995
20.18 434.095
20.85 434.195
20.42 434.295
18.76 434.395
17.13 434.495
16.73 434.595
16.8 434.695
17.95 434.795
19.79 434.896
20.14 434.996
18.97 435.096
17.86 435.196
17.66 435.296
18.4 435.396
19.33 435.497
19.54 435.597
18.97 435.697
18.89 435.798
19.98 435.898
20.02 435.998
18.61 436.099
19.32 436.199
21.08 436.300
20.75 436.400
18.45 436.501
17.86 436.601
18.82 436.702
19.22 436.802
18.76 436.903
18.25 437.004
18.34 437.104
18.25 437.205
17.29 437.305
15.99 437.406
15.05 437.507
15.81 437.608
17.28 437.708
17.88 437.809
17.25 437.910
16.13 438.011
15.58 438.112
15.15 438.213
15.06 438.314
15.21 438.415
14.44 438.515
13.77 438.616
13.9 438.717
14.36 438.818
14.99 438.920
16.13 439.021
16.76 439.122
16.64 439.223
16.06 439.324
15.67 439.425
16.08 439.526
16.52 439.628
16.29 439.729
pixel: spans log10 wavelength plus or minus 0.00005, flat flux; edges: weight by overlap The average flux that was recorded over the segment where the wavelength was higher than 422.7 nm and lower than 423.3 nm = 12.7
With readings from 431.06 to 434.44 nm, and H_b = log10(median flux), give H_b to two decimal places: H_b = 1.23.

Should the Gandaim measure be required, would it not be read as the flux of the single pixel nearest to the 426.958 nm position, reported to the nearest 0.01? 14.81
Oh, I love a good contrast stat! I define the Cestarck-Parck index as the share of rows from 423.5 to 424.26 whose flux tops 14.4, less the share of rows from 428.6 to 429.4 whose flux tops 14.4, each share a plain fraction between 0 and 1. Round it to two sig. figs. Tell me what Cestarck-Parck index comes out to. 0.50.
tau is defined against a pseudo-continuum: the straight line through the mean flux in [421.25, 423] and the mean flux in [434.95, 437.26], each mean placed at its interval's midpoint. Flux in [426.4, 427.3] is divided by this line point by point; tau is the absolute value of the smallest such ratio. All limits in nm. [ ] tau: 0.802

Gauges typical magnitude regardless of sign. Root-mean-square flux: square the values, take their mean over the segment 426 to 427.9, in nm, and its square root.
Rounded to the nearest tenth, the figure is 14.0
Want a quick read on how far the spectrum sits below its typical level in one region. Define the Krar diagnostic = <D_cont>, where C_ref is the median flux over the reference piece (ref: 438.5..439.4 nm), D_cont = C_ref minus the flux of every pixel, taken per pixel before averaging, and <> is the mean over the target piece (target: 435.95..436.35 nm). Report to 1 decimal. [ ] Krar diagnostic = -4.8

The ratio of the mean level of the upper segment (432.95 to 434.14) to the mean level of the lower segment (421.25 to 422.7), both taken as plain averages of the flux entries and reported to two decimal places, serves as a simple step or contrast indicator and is 1.26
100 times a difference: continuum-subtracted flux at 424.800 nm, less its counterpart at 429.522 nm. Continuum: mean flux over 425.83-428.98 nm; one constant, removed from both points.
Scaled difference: 287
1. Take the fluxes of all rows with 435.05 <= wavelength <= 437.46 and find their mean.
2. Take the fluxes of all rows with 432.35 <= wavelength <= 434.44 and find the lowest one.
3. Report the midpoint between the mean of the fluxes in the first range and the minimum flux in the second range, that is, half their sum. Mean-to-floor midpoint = 16.3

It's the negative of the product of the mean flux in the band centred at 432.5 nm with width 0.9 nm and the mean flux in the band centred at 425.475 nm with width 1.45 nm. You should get -226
